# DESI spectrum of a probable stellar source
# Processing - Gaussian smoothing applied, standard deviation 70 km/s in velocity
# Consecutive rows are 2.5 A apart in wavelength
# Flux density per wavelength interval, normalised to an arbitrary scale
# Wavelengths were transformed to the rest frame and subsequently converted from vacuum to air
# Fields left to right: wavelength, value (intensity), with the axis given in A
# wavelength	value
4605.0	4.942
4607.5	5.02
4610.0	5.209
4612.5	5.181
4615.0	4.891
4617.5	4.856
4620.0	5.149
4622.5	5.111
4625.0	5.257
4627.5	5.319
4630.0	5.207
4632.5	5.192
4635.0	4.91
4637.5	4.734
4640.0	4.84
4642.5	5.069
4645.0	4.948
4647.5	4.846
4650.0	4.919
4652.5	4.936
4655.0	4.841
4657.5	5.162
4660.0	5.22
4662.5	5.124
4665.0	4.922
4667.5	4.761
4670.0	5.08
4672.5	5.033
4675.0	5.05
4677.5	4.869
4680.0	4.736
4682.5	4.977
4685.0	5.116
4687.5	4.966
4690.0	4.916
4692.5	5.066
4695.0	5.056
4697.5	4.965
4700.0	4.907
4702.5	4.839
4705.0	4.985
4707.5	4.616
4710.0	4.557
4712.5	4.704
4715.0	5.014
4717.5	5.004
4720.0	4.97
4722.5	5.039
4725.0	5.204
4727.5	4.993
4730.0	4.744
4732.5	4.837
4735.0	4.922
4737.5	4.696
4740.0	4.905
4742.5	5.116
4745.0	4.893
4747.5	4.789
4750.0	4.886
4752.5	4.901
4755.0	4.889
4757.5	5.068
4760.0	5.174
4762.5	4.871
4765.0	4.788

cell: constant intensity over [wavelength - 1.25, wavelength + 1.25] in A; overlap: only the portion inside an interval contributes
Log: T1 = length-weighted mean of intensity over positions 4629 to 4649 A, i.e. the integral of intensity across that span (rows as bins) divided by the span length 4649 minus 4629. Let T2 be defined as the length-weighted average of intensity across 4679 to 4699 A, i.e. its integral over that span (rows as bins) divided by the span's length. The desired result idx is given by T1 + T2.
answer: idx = 9.9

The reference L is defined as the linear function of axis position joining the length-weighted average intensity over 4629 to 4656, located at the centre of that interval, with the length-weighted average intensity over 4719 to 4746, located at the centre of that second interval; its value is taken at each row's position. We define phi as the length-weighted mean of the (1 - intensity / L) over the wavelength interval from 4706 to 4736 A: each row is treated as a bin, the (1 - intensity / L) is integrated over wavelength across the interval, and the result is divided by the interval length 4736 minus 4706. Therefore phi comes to 0.011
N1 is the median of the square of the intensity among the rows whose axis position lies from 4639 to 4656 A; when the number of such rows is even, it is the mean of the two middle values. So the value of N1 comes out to 24.2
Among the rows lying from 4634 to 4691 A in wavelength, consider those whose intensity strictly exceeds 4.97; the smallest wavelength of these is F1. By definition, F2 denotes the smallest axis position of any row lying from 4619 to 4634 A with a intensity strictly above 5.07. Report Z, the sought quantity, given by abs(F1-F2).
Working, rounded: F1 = 4642.5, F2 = 4620.0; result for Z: 22.5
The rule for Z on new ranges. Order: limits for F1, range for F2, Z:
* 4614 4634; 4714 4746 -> 105.0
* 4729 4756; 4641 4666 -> 85.0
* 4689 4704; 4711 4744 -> 32.5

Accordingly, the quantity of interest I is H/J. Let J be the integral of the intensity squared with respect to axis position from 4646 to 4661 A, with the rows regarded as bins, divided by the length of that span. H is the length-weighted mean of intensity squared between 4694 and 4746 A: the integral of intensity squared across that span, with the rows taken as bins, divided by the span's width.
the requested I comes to 0.97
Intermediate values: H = 24.1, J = 24.8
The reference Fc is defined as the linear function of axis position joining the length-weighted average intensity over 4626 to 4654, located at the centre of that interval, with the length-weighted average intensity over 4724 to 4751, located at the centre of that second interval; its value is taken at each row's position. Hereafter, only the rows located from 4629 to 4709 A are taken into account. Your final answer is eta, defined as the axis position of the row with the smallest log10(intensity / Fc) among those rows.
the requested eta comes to 4707.5 A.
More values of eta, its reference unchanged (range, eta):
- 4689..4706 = 4702.5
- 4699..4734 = 4710.0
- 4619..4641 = 4637.5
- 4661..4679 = 4667.5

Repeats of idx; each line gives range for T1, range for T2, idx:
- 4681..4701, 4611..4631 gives 10.1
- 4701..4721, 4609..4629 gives 10.0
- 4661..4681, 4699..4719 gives 9.8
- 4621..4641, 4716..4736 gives 10.0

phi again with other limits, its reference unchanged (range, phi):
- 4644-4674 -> -0.008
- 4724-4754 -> 0.007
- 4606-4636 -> -0.032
